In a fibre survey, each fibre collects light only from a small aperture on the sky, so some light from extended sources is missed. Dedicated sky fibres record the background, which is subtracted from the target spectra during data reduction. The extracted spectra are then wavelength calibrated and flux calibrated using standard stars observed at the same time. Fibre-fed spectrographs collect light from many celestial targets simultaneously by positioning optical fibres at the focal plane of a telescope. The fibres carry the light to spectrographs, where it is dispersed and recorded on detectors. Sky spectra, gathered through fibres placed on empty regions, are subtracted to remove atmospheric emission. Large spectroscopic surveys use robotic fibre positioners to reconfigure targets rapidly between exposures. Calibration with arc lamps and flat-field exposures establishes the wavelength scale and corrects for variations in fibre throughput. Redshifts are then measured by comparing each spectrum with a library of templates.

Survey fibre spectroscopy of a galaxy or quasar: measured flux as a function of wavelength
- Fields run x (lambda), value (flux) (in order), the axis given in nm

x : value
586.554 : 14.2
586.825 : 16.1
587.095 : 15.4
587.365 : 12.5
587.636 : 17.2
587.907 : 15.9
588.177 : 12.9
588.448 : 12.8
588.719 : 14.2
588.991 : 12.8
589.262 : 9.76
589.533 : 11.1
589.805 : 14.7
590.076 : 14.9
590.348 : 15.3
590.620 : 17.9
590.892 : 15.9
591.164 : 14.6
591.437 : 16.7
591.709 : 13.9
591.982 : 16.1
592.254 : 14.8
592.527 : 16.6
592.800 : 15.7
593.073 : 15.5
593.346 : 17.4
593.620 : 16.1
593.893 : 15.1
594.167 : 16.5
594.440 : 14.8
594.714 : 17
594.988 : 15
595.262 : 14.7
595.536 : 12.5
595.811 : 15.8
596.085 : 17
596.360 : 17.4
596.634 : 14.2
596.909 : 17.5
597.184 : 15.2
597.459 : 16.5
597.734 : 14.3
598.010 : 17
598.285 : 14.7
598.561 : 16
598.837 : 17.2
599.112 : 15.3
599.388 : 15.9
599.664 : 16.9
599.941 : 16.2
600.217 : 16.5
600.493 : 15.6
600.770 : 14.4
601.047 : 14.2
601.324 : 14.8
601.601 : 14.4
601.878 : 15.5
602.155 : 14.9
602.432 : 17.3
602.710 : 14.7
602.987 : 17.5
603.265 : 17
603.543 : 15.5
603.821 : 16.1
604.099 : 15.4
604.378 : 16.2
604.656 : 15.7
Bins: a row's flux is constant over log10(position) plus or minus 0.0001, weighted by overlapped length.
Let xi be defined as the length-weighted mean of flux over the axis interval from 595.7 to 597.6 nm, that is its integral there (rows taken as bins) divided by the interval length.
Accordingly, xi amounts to 16.24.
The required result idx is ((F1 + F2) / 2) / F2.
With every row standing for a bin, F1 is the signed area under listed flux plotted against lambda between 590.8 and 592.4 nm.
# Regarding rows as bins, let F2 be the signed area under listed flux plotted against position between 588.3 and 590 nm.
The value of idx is 1.07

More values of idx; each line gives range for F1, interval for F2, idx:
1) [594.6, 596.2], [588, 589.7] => 1.08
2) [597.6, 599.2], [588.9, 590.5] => 1.10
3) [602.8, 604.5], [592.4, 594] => 1.04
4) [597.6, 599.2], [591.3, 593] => 0.97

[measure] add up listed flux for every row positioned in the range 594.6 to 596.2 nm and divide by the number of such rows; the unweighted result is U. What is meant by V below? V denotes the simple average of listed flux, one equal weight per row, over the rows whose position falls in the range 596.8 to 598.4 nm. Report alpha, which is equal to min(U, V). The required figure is 15.3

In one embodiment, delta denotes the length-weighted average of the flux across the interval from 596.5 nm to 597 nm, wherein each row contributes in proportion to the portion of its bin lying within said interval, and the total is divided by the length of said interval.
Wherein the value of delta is 15.7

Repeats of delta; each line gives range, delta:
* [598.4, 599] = 16.5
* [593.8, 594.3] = 15.8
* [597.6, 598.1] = 15.5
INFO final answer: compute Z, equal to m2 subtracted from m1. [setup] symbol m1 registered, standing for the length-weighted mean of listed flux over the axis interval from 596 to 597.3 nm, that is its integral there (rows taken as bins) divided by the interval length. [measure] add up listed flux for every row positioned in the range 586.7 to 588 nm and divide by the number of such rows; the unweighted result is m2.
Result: 0.8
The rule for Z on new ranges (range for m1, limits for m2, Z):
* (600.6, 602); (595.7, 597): -1.7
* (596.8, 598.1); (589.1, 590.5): 2.9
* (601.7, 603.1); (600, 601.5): 0.8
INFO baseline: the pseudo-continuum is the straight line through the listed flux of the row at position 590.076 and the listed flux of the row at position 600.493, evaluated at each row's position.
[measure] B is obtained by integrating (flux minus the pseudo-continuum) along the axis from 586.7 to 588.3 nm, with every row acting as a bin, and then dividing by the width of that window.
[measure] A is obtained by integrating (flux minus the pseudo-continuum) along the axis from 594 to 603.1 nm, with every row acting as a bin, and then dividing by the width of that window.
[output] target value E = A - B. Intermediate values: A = 0.2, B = 0.3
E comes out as -0.08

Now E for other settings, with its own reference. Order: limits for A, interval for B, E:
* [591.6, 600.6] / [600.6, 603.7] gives 0.72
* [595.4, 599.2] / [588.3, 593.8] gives 0.51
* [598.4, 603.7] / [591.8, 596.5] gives -0.43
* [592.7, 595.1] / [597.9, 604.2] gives 0.61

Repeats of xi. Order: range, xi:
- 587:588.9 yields 14.35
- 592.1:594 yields 15.90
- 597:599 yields 15.88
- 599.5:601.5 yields 15.49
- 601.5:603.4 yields 15.93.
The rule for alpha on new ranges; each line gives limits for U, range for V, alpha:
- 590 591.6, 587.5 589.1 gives 14.3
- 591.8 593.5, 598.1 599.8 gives 16.0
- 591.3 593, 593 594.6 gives 15.6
